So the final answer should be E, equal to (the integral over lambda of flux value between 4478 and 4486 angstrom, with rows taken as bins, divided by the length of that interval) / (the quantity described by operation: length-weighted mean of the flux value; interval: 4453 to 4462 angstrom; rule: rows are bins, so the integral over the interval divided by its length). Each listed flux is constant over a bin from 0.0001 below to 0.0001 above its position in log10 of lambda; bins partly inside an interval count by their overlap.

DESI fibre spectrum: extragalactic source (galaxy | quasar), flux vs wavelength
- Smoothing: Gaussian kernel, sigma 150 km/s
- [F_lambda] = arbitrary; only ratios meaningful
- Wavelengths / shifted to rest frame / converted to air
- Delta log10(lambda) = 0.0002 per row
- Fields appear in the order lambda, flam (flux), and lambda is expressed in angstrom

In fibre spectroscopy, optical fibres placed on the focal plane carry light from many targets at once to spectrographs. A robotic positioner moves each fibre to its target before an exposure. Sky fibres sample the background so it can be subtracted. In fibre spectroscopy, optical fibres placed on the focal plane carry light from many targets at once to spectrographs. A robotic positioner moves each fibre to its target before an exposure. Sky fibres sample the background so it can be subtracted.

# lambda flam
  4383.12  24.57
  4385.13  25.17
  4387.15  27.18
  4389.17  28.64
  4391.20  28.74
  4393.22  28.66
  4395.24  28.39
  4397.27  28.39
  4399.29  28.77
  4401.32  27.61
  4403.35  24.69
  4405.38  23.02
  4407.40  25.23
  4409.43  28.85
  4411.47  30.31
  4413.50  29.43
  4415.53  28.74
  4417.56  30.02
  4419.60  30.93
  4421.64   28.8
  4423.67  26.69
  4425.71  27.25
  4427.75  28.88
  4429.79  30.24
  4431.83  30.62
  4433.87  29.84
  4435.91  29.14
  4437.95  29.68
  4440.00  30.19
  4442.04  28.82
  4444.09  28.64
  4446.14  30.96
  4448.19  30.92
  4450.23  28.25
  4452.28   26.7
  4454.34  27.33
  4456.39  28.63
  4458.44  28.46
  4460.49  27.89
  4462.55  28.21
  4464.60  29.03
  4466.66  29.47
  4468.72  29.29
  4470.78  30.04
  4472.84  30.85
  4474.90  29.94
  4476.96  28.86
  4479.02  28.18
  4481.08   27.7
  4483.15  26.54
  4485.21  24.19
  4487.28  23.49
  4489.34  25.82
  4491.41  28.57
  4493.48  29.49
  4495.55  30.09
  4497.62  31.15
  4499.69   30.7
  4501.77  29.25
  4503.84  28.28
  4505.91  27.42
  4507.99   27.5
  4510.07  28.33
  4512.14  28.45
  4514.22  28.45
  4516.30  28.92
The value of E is 0.95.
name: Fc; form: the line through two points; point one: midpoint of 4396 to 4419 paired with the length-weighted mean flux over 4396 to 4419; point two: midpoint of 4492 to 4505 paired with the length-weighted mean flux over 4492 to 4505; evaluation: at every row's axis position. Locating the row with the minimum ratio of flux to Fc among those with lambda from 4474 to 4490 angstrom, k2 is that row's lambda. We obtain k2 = 4487.28 angstrom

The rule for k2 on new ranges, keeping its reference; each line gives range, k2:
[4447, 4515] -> 4487.28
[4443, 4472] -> 4452.28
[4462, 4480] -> 4479.02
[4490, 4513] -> 4505.91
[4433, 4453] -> 4452.28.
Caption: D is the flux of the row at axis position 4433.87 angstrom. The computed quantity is 29.84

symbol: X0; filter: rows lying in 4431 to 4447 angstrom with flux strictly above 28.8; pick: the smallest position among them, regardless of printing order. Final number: 4431.83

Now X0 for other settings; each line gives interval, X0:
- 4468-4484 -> 4468.72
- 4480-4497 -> 4493.48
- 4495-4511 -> 4495.55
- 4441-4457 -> 4442.04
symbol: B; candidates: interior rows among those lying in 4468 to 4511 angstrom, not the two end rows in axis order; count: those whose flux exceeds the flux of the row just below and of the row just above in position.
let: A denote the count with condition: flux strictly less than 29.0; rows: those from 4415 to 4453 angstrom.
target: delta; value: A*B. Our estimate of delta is 18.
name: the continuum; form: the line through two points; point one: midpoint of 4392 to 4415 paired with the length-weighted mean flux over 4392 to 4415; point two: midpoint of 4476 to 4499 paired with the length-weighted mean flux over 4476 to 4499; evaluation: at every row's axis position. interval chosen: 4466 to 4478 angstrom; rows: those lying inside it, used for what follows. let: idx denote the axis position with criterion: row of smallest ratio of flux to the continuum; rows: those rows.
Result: 4476.96 angstrom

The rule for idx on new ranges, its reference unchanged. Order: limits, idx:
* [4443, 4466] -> 4452.28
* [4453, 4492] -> 4487.28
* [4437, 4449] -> 4444.09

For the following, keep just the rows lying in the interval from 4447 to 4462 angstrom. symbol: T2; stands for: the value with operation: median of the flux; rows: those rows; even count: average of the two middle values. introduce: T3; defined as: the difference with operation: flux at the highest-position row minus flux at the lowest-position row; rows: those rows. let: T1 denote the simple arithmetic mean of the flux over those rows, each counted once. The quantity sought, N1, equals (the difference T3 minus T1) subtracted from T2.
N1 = 59.6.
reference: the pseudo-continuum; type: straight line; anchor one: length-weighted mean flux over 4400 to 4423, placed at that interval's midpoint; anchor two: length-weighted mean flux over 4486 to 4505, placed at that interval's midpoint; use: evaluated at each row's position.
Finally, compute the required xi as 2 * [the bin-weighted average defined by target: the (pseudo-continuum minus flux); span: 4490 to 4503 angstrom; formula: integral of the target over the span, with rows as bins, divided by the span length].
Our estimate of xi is -2.5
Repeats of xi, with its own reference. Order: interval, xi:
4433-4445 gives -2.5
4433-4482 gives -1.6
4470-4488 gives 1.2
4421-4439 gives -1.9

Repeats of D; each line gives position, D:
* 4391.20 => 28.74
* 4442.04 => 28.82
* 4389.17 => 28.64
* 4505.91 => 27.42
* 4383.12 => 24.57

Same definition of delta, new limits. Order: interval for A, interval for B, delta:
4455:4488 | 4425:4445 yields 20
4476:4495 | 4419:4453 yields 24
